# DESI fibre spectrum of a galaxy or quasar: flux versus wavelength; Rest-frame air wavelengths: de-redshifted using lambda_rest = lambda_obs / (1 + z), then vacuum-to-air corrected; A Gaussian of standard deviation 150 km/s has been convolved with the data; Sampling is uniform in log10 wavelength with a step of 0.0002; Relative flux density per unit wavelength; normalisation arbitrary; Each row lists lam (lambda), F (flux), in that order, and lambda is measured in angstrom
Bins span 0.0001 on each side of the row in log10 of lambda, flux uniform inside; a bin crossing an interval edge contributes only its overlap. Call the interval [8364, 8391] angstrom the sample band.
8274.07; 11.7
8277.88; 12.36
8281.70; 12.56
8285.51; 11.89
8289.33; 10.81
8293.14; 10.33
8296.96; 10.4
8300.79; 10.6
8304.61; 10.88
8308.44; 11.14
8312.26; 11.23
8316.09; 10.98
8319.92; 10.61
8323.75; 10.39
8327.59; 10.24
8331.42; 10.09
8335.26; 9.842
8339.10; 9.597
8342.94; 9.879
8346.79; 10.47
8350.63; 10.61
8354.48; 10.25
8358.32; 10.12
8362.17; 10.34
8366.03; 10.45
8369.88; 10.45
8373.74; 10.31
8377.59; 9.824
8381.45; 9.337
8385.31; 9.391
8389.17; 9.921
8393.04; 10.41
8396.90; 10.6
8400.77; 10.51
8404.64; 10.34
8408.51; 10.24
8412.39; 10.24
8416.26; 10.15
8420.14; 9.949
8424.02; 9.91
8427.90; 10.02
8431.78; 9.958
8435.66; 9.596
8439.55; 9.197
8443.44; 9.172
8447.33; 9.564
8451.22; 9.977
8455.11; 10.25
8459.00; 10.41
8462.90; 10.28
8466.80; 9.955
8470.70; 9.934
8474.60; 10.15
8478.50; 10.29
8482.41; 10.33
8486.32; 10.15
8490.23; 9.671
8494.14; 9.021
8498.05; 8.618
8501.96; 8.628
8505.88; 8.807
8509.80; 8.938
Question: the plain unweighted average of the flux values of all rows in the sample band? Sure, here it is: 10.0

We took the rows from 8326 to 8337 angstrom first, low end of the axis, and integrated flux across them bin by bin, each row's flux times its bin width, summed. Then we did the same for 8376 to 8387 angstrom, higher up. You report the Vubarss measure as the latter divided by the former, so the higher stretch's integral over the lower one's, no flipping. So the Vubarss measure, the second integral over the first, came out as 0.95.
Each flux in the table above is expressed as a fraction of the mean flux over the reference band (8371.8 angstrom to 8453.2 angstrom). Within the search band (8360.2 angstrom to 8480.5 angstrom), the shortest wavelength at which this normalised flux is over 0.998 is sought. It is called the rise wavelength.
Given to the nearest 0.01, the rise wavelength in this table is 8362.17 angstrom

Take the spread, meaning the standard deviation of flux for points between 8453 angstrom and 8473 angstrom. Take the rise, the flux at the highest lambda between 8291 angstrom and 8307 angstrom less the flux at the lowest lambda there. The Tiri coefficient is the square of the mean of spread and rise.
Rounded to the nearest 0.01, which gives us 0.14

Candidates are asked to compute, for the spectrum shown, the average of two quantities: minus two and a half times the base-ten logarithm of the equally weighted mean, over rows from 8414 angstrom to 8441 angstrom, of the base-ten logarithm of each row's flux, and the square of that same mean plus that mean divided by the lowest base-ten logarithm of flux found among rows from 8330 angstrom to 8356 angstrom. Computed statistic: 1.00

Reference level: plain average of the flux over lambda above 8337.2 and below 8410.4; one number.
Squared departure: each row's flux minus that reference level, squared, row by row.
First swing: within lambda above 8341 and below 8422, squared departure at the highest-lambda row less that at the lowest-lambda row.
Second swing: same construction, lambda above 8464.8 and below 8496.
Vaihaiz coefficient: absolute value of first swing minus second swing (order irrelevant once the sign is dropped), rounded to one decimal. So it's 1.3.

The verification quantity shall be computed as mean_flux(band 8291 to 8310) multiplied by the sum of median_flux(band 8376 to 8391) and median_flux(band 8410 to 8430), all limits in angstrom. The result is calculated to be 209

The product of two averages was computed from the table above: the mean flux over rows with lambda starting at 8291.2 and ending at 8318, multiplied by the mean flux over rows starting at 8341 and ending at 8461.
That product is 109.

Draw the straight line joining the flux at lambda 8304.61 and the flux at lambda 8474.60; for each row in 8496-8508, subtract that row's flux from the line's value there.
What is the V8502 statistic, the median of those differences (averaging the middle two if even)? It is 1.40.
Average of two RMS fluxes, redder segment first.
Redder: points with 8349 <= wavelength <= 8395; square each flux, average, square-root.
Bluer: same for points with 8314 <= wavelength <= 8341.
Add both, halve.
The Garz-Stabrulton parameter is 10.2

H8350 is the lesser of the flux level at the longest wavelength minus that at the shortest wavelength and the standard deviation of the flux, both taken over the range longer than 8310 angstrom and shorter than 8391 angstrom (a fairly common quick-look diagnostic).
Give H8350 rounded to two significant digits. -1.3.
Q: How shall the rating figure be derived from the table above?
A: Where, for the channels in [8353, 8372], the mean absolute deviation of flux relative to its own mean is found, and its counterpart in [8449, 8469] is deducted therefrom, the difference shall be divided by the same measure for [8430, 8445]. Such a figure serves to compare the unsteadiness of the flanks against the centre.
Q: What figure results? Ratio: -0.2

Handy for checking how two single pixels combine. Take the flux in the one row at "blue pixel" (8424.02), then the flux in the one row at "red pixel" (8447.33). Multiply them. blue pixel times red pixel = 95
